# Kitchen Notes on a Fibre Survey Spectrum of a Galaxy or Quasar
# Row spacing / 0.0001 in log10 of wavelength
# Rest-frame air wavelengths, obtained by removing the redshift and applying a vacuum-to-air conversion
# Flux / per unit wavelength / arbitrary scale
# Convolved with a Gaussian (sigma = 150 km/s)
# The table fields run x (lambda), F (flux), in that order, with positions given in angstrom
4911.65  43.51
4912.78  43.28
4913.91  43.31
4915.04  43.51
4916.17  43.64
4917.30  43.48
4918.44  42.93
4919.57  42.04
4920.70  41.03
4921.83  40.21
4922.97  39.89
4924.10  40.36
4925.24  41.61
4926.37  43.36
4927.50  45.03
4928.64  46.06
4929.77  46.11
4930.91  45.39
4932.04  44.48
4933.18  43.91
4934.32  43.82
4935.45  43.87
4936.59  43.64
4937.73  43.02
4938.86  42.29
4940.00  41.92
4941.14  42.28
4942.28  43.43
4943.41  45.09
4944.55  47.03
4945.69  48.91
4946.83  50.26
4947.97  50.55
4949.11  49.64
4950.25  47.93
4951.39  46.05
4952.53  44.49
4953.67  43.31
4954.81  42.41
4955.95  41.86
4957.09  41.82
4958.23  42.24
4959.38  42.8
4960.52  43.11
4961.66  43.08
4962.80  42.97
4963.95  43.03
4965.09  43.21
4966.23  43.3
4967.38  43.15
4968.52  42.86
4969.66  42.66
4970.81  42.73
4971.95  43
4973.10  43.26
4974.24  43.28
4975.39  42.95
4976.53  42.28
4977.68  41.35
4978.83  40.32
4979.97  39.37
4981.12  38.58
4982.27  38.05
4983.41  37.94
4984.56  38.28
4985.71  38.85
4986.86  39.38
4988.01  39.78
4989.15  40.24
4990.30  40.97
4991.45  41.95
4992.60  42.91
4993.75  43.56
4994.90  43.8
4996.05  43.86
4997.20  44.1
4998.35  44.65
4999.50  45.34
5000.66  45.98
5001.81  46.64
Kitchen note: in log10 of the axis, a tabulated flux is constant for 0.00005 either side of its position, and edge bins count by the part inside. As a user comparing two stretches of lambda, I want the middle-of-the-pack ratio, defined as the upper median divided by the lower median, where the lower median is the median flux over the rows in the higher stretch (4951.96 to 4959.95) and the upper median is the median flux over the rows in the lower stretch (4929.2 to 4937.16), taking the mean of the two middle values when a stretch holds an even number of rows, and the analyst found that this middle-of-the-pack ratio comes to 1.035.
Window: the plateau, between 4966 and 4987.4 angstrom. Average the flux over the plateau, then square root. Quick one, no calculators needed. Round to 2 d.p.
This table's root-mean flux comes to 6.41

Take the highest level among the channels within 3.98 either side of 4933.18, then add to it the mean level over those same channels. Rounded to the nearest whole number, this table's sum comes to 91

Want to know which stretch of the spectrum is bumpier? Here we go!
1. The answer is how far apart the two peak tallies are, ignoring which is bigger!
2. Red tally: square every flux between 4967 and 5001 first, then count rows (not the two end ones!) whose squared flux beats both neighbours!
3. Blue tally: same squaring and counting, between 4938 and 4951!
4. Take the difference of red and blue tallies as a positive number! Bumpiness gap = 0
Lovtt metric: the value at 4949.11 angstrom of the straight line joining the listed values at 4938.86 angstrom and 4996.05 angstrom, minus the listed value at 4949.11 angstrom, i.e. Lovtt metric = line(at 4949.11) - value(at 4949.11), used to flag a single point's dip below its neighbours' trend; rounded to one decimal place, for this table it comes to -7.1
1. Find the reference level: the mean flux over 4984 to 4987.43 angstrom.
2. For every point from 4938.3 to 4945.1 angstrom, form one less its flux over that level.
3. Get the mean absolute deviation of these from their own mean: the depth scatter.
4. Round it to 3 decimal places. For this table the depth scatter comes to 0.041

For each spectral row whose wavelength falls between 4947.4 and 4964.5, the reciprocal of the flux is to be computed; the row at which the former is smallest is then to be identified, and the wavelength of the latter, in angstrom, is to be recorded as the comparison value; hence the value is 4947.97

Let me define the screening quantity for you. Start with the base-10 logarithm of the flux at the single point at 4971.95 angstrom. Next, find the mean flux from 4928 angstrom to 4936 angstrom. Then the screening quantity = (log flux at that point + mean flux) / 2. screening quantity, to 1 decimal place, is 23.2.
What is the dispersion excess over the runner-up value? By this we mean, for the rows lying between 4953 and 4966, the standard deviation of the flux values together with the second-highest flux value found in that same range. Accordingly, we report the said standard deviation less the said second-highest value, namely -42.7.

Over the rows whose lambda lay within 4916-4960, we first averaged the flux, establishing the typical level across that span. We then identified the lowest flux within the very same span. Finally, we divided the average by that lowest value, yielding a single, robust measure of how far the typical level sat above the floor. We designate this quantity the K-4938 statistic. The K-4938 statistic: 1.104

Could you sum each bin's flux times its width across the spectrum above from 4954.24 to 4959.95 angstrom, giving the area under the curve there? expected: 241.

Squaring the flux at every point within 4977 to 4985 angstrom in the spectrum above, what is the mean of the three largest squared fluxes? 1629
